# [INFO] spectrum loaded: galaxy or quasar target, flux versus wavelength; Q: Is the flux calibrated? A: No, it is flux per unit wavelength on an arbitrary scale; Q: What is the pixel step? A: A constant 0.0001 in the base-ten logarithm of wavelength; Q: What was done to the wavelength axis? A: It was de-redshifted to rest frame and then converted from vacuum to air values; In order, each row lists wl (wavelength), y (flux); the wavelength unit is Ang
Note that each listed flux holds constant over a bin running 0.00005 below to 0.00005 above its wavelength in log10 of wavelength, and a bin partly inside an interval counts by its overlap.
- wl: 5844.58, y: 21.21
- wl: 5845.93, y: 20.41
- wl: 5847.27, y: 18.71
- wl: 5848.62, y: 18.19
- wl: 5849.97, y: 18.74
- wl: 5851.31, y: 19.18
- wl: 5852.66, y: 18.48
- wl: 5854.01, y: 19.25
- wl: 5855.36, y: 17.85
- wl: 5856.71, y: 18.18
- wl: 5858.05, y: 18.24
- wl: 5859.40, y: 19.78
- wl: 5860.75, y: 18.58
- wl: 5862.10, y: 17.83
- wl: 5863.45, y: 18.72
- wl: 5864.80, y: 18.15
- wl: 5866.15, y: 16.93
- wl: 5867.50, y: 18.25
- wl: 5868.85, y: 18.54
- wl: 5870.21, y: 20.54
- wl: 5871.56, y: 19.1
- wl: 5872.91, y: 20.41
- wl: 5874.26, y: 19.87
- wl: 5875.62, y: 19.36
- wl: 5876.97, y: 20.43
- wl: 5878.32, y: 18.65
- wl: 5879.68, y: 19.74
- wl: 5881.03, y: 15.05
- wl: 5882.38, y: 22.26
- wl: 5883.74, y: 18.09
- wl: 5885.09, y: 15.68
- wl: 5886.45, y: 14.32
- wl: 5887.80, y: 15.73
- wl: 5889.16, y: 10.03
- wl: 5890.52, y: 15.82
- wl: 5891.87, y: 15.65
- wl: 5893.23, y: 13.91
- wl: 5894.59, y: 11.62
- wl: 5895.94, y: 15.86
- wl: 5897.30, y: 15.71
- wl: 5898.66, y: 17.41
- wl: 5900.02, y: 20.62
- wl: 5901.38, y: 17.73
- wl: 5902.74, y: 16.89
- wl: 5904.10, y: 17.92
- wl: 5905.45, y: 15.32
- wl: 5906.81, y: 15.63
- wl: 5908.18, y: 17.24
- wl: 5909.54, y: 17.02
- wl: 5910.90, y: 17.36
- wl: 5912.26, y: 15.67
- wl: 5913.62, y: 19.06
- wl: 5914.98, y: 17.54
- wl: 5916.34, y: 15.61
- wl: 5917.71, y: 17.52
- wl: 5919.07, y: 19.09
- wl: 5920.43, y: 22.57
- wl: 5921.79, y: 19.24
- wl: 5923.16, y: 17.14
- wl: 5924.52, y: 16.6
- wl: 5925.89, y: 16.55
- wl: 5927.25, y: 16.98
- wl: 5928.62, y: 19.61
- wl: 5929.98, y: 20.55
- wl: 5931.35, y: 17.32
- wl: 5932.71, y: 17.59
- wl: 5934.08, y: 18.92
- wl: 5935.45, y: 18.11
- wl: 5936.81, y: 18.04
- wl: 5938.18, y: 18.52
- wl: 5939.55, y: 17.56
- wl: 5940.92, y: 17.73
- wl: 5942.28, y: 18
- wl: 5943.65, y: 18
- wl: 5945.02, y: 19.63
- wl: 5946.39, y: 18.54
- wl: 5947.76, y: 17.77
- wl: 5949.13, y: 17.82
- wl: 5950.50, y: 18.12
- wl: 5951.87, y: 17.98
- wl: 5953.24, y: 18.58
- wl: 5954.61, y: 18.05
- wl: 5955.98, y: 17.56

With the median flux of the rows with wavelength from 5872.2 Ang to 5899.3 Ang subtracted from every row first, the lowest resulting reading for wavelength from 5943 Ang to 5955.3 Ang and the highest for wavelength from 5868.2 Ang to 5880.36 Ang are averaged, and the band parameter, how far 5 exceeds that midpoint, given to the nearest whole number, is 2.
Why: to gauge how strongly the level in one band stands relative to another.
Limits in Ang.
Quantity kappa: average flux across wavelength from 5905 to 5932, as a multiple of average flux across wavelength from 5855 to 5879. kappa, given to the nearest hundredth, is 0.94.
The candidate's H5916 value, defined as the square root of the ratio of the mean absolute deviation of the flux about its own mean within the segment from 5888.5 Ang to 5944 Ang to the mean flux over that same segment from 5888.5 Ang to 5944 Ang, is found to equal 0.29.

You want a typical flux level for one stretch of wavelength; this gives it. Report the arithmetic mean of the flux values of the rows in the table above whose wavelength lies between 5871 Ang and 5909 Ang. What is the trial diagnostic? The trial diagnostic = 17.0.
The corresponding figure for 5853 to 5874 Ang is 18.7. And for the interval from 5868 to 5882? 19.2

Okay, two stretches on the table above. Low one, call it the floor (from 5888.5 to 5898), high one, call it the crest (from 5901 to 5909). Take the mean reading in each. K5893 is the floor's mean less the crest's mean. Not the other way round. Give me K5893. -2.7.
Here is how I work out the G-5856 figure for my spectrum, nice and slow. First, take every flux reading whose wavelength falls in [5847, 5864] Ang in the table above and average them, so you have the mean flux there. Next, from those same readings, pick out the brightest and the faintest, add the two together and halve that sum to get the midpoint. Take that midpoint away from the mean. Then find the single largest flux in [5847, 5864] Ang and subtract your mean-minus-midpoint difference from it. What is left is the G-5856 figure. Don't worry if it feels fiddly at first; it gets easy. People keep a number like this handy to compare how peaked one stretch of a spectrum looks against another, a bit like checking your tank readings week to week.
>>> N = 20.0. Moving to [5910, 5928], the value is 23.9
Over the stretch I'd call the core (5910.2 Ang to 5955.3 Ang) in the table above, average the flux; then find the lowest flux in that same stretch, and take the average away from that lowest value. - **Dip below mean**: -2.5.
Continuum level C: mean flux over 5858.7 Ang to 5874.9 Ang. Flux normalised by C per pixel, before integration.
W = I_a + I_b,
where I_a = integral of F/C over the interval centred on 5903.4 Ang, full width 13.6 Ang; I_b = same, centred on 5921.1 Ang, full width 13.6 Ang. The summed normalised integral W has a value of 25.2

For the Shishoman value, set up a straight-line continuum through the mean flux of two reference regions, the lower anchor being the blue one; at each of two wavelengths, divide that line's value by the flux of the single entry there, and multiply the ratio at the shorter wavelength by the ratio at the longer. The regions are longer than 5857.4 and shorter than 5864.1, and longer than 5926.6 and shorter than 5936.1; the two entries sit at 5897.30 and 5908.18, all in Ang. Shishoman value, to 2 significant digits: 1.3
